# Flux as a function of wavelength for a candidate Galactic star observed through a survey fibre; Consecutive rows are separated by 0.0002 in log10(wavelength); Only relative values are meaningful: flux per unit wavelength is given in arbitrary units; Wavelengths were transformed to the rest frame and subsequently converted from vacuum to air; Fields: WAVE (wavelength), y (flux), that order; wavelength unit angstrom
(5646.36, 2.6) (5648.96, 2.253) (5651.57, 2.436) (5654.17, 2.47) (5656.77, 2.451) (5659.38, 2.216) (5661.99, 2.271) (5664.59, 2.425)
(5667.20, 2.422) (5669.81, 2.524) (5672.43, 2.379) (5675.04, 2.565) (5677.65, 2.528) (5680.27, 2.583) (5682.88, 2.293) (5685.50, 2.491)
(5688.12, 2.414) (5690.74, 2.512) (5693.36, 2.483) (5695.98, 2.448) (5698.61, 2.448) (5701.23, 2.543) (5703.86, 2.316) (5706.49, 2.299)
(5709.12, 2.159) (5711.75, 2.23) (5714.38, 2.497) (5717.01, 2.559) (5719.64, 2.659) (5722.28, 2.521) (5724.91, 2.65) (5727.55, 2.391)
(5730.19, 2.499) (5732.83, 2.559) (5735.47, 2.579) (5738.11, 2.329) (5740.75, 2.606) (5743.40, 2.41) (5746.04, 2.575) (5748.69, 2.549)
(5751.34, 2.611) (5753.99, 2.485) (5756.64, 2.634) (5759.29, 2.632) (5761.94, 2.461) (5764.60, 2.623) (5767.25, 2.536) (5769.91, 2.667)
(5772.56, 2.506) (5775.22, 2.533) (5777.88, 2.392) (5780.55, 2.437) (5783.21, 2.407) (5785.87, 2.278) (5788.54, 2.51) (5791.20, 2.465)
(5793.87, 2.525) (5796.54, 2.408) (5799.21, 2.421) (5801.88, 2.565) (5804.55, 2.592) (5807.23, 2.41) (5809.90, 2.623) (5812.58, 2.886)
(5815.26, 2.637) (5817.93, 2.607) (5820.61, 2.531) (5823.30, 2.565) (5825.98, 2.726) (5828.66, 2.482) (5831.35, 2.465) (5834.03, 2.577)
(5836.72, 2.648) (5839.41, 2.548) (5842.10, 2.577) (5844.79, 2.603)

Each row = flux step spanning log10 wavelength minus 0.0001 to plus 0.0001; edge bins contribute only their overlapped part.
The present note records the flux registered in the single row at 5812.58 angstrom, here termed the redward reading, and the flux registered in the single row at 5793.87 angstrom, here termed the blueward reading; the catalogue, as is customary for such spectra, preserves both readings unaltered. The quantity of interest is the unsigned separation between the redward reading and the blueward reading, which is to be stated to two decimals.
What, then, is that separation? 0.36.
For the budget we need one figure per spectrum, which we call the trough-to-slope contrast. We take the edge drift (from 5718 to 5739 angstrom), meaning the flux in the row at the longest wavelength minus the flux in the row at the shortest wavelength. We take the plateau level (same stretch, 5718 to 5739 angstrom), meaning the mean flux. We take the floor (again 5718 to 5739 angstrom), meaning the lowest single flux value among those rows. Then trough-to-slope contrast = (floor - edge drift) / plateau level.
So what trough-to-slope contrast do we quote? 1.05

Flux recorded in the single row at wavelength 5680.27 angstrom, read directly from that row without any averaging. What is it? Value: 2.583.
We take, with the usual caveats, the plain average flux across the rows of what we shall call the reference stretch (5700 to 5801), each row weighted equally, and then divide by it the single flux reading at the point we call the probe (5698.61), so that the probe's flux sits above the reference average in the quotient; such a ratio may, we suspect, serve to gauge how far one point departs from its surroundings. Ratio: 0.98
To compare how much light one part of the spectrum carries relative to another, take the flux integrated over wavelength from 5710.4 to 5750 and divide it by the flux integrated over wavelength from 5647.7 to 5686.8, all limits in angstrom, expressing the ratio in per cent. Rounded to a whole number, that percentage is 105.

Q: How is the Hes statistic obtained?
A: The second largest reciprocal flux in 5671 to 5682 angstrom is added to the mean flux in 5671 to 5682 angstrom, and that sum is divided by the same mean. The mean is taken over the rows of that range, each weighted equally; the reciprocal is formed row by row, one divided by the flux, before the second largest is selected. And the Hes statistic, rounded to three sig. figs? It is 1.16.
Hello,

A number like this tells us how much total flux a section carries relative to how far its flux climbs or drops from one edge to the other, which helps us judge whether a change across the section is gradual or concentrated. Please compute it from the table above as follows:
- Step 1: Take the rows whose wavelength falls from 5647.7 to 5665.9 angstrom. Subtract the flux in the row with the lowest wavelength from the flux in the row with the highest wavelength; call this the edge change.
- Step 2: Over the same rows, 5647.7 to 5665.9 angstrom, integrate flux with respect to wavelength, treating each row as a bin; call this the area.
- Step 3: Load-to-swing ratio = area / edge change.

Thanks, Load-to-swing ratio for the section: 250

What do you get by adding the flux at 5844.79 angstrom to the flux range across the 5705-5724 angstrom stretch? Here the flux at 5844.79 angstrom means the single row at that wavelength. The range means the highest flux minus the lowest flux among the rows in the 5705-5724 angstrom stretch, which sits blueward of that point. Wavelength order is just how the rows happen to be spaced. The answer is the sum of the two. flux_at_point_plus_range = 3.10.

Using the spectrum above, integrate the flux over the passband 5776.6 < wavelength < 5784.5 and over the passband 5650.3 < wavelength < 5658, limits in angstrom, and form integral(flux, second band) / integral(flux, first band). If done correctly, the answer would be 0.99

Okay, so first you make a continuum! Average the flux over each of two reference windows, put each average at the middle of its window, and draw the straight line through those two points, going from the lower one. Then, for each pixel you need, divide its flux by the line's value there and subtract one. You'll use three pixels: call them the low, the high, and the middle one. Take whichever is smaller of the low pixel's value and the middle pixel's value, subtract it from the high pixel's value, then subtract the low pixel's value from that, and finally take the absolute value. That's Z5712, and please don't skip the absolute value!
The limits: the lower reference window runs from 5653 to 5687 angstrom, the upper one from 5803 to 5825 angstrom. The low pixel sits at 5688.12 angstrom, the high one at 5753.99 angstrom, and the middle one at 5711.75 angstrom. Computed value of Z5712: 0.10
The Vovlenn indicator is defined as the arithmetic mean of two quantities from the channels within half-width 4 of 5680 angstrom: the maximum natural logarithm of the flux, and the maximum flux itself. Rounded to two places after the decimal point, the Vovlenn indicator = 1.77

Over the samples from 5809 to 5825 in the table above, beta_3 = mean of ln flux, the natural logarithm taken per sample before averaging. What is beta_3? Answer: 0.97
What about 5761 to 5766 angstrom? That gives 0.93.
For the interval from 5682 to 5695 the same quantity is 0.89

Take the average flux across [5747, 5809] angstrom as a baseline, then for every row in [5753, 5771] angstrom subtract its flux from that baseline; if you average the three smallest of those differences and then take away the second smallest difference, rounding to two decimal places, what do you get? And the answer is -0.01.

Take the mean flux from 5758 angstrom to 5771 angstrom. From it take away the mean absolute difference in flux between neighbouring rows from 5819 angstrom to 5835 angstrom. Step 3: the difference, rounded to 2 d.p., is 2.47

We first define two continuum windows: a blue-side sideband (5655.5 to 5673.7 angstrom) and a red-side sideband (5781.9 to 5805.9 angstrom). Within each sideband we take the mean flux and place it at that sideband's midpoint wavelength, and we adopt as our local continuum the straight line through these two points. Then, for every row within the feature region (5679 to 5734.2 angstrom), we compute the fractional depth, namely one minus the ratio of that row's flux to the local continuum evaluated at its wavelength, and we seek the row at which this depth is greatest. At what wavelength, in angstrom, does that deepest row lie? 5709.12 angstrom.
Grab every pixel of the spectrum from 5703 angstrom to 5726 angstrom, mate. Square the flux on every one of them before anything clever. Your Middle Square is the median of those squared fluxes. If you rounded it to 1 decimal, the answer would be 6.2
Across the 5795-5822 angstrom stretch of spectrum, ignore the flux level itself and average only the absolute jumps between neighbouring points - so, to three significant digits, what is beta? 0.133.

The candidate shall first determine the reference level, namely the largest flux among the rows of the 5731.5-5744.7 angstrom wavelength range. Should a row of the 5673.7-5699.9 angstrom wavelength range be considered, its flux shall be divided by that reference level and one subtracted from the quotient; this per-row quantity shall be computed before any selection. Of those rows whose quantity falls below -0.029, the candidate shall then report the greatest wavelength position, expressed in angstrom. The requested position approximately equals 5698.61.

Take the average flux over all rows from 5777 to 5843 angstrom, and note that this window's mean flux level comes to 2.53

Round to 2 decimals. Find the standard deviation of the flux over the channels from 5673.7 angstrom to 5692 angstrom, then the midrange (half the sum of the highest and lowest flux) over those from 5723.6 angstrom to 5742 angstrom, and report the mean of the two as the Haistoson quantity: 1.29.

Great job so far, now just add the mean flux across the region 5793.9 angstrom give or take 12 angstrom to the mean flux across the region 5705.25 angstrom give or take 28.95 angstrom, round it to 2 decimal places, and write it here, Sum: 4.92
